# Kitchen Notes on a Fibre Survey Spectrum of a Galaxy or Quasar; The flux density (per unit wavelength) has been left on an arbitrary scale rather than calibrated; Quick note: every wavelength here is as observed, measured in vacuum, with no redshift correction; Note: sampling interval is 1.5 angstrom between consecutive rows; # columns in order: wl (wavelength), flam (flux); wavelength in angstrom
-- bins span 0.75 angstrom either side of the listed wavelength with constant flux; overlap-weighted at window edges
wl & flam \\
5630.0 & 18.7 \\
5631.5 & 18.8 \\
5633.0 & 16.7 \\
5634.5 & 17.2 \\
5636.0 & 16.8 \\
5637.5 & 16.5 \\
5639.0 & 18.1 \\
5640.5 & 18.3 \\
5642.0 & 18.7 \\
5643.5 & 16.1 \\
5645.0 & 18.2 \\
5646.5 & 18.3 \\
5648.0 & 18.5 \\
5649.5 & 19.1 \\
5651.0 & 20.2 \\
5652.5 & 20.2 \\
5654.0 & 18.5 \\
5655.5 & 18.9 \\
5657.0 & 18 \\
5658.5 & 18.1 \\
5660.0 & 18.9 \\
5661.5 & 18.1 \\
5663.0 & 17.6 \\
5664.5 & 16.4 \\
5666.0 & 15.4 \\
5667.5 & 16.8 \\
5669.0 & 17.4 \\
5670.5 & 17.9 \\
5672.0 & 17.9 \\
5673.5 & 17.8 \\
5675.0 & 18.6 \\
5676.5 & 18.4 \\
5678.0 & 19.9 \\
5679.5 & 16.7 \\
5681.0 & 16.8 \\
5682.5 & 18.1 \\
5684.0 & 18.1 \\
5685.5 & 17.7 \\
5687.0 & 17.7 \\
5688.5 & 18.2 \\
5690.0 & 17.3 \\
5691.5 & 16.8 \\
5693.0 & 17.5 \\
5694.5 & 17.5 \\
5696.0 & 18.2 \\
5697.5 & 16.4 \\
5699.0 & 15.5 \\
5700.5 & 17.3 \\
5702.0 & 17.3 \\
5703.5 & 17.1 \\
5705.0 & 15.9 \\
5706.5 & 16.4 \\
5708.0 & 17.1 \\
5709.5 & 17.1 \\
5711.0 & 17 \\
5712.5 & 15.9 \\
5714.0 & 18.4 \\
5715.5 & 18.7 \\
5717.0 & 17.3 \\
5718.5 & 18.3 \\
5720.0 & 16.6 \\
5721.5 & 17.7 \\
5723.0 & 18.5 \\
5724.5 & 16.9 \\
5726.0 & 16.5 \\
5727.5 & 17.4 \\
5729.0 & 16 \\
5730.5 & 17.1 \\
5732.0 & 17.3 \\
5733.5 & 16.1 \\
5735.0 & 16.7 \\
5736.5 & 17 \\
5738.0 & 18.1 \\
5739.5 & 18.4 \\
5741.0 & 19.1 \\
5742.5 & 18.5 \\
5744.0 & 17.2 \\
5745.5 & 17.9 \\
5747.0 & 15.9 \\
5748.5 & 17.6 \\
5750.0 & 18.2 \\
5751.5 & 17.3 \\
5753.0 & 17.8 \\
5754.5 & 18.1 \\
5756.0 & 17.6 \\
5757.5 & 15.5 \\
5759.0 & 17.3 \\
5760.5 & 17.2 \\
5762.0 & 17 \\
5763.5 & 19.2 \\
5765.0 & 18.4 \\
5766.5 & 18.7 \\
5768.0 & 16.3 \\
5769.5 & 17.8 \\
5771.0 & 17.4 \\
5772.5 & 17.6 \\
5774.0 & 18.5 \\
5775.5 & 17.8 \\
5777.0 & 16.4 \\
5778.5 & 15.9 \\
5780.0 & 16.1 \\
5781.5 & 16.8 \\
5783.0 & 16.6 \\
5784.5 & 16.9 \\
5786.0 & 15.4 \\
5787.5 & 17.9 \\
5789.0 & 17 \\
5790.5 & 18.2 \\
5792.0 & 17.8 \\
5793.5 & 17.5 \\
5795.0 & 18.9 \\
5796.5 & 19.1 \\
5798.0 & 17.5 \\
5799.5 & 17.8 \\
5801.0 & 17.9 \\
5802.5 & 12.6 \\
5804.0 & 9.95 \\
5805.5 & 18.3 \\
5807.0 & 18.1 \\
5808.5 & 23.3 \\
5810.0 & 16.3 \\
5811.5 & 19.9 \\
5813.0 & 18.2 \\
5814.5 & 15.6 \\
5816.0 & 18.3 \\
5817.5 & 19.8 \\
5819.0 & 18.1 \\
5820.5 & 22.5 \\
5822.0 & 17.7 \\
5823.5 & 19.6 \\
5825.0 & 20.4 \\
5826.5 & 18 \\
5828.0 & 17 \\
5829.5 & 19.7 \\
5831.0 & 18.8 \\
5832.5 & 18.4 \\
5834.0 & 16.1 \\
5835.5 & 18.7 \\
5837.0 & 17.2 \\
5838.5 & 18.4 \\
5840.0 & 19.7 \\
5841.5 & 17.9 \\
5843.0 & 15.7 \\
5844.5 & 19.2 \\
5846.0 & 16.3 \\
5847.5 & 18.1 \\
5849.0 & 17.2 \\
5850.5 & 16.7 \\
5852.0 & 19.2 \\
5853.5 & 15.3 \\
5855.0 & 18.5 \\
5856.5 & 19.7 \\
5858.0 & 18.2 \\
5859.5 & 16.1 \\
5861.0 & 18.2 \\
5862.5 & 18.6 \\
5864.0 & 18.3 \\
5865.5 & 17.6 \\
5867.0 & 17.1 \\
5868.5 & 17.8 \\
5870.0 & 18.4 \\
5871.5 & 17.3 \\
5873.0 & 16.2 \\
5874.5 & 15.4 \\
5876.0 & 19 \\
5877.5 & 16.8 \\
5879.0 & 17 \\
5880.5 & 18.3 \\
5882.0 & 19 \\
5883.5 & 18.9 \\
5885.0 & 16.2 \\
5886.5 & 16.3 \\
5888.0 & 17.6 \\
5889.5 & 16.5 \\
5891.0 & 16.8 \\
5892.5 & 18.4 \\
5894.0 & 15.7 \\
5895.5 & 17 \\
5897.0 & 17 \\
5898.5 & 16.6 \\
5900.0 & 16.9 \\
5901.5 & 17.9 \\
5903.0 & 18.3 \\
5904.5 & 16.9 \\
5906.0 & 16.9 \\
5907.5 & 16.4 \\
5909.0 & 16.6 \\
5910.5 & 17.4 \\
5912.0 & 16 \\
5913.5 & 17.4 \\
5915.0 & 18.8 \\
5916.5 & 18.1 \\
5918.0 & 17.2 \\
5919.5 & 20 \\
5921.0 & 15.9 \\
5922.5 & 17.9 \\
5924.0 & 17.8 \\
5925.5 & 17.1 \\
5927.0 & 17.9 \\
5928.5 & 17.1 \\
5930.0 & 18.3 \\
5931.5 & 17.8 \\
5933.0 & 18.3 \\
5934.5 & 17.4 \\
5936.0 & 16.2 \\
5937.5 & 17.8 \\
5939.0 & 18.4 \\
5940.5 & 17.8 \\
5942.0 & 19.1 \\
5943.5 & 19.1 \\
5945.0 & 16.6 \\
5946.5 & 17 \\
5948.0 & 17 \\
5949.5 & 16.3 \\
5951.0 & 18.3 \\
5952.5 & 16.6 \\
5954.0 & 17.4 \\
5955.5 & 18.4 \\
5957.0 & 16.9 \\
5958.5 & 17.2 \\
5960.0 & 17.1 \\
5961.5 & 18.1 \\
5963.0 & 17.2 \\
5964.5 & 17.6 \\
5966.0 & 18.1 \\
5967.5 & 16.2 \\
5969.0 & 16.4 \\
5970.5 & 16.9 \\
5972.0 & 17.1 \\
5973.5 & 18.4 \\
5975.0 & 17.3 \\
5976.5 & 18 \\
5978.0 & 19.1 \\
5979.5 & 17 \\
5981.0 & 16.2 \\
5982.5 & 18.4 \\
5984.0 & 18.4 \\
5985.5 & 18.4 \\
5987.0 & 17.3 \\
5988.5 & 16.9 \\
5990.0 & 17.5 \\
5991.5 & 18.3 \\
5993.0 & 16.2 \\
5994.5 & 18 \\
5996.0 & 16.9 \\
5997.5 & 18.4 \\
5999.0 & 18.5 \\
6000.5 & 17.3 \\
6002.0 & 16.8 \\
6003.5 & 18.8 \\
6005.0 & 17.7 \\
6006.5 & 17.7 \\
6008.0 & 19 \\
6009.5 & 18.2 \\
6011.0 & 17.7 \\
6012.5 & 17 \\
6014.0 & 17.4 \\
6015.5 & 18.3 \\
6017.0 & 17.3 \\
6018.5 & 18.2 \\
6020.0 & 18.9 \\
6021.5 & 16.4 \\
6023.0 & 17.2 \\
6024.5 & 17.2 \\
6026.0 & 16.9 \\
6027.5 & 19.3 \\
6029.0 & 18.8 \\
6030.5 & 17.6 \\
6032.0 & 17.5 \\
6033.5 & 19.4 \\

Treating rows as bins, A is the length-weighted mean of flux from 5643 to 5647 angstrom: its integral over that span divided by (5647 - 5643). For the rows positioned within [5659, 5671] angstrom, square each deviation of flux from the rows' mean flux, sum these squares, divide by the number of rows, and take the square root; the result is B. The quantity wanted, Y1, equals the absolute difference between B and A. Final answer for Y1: 16.6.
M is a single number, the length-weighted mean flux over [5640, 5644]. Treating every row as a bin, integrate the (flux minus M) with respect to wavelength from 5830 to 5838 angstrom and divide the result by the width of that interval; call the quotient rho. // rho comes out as 0.2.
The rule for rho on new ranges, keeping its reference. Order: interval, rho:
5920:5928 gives -0.4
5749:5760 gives -0.4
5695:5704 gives -0.8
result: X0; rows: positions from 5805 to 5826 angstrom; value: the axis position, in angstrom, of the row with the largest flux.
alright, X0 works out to 5808.5 angstrom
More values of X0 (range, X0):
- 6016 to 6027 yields 6020.0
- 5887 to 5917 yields 5915.0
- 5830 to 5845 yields 5840.0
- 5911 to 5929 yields 5919.5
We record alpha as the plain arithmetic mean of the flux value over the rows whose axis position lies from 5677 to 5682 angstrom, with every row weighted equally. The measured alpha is 17.8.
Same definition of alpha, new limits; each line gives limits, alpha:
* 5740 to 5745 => 18.3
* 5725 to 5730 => 16.6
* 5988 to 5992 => 17.6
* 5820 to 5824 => 19.9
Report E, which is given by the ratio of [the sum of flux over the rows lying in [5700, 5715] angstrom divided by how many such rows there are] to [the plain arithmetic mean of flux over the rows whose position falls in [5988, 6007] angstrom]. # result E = 0.96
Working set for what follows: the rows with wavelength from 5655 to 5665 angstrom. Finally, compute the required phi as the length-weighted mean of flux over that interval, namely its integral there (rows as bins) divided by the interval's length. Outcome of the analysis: 18.0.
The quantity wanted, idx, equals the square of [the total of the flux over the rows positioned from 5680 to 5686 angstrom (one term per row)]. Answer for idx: 4998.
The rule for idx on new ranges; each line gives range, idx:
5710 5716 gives 4900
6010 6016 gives 4956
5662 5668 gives 4382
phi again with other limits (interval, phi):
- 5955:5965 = 17.5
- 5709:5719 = 17.5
